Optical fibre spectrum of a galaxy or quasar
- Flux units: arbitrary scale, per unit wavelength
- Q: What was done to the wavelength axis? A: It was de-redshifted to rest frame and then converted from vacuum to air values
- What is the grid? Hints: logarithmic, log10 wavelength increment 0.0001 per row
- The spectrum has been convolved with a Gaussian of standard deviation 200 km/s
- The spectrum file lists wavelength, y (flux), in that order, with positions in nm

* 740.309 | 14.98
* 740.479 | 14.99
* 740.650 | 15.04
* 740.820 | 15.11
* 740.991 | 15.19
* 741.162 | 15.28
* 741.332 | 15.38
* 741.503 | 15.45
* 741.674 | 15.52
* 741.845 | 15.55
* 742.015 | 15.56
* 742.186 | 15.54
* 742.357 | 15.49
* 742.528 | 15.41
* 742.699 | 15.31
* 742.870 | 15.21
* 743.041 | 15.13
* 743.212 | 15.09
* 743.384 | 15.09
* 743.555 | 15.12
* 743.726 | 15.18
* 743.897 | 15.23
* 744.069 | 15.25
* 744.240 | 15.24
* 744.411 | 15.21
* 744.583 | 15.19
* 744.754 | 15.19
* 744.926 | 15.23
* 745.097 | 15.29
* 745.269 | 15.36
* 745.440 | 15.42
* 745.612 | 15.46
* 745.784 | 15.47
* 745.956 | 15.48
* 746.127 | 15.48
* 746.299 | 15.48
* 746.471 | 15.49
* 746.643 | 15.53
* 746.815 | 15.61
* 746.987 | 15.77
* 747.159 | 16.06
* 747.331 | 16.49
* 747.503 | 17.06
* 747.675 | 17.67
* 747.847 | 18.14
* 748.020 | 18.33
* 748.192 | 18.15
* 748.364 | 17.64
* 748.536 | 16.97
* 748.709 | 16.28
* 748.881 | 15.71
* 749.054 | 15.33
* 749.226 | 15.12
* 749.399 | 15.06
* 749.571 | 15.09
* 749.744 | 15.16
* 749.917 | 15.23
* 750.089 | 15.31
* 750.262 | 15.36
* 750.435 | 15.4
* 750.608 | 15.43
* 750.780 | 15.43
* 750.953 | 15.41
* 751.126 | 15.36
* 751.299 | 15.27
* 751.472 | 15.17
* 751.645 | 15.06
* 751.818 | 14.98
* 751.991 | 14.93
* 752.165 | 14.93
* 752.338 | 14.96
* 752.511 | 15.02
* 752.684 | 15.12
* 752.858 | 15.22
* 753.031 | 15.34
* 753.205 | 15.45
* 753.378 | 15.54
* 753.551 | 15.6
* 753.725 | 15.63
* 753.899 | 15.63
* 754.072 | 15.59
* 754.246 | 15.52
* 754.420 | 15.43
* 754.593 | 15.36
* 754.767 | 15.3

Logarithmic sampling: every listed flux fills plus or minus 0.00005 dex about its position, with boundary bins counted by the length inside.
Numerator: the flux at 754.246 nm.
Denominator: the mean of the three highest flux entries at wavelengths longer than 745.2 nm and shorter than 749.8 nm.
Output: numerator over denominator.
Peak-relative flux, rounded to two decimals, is 0.85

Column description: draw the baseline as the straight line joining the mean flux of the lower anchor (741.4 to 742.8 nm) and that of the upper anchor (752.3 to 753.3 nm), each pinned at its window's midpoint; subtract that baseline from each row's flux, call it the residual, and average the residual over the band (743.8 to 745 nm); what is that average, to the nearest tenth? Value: -0.2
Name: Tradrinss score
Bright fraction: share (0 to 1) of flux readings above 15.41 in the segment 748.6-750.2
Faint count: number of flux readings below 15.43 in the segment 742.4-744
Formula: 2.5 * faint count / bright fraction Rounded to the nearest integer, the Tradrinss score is 101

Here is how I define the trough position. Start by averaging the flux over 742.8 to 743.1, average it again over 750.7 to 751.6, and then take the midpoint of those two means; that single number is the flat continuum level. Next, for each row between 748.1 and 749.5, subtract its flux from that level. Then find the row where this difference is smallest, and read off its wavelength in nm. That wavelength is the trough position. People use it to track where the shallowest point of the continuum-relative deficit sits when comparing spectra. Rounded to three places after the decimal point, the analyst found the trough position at 748.192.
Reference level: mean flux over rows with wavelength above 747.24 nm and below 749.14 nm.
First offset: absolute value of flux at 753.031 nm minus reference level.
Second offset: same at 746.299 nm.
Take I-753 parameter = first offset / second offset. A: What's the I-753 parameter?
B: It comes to 1.1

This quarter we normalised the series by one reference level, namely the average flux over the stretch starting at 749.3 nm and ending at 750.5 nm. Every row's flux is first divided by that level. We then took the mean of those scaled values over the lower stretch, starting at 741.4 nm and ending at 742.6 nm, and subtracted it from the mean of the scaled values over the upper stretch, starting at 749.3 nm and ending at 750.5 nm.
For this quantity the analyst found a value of -0.018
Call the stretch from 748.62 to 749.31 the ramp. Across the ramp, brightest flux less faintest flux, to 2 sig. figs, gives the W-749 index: 1.2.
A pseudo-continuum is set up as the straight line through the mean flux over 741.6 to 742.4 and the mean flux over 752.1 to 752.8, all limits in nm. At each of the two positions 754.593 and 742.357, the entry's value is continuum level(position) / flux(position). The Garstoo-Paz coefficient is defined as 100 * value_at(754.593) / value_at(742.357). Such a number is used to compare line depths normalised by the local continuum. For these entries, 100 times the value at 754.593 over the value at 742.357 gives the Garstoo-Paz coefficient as 97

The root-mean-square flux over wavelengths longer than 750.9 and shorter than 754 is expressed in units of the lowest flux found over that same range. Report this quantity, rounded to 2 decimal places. 1.02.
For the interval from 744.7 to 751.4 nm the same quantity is 1.06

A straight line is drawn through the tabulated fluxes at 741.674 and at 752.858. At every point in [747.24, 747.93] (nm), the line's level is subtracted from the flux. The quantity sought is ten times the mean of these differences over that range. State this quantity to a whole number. 20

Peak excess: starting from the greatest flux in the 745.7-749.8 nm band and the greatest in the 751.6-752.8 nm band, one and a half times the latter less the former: 4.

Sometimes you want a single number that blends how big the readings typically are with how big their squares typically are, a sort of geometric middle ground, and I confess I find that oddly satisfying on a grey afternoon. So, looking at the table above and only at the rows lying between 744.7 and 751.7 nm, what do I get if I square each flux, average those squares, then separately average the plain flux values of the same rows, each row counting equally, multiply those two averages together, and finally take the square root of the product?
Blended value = 63.1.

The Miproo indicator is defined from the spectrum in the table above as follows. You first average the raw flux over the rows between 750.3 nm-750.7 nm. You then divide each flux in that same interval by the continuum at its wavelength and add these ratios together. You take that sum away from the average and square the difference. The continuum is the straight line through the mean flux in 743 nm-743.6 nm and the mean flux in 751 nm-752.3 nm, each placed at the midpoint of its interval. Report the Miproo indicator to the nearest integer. 179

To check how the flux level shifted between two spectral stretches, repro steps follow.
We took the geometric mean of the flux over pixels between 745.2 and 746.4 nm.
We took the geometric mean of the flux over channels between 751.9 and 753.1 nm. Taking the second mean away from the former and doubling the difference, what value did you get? 0.8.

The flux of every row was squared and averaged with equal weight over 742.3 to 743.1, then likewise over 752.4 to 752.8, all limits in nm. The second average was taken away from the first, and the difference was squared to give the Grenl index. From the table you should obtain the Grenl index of 53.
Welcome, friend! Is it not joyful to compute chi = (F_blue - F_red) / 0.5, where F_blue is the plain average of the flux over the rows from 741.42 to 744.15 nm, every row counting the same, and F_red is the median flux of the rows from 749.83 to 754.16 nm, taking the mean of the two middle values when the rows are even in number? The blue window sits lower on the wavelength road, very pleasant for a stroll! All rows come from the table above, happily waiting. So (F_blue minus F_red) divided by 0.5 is 0.0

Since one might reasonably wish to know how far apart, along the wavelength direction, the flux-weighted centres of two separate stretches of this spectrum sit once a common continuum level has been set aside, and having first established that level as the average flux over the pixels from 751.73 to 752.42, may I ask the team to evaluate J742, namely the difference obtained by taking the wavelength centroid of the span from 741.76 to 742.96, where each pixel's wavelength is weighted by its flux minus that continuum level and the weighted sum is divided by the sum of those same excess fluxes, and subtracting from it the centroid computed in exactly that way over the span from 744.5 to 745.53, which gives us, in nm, -2.81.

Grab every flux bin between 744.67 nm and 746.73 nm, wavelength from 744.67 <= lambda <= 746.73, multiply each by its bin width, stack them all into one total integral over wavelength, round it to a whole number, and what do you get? 32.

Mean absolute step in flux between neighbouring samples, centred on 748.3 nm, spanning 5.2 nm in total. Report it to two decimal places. 0.22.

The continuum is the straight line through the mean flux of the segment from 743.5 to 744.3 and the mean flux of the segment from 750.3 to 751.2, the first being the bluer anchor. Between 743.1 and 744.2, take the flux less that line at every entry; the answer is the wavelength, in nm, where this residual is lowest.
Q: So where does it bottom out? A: 743.384 nm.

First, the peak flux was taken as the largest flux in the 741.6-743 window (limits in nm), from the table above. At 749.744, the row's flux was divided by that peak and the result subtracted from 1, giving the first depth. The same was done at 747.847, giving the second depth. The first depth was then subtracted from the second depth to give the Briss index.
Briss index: -0.19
